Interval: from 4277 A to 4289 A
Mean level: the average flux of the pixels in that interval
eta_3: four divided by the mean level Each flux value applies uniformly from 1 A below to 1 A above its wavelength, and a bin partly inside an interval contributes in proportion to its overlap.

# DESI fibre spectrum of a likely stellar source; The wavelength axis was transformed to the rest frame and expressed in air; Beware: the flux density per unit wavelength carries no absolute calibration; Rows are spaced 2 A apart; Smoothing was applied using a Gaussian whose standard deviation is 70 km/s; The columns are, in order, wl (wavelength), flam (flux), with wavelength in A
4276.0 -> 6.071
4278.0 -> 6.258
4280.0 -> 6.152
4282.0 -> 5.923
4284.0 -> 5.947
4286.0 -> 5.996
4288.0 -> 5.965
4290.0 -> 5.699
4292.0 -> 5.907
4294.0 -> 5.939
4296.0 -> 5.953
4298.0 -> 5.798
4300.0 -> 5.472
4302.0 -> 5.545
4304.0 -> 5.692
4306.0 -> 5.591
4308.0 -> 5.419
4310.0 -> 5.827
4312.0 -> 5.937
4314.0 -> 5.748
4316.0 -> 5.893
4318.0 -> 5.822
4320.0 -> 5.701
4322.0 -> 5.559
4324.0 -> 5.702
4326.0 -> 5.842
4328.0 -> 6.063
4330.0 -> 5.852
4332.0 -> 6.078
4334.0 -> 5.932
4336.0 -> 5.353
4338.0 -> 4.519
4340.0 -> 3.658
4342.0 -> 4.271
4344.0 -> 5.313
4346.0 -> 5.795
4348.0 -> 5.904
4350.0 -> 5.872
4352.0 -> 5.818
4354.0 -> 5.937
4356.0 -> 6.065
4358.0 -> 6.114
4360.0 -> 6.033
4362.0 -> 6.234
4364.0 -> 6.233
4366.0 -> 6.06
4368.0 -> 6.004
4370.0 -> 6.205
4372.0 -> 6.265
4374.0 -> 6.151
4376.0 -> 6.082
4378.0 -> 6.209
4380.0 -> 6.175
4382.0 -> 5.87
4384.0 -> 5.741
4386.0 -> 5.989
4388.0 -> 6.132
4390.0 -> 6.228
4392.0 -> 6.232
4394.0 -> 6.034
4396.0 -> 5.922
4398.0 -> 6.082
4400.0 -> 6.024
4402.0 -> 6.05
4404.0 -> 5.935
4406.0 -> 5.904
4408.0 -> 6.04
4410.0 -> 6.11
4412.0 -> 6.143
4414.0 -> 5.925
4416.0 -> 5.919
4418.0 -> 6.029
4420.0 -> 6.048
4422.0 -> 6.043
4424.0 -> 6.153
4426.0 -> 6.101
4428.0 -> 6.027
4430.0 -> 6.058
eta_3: 0.662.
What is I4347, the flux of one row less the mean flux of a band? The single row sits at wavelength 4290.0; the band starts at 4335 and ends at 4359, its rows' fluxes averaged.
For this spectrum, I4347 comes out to 0.3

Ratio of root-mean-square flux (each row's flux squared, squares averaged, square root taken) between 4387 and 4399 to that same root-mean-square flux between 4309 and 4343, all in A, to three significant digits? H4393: 1.10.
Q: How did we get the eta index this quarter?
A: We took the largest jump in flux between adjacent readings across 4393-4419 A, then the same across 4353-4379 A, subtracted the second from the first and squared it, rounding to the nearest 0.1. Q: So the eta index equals 0.0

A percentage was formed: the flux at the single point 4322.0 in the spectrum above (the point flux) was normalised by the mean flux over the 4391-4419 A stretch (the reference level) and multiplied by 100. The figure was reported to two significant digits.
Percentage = 92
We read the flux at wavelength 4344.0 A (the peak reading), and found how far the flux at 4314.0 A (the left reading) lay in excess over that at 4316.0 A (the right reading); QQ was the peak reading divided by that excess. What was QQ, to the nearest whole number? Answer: -37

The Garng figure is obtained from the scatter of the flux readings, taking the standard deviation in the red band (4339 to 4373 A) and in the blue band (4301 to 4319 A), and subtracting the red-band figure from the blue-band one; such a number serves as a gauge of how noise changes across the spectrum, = -0.5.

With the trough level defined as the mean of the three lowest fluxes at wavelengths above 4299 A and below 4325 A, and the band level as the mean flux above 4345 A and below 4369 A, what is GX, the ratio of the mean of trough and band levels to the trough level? 1.05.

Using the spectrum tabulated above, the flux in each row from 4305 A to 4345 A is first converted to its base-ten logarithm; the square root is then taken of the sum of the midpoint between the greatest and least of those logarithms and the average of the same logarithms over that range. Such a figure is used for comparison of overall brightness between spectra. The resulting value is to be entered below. 1.188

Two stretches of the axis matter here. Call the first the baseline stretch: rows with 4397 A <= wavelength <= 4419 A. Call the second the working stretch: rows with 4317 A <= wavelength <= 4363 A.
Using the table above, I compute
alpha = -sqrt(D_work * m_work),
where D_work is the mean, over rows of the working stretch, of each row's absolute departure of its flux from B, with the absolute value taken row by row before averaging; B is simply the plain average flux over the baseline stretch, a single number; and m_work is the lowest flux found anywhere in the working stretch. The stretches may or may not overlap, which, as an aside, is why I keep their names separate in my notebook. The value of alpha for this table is -1.25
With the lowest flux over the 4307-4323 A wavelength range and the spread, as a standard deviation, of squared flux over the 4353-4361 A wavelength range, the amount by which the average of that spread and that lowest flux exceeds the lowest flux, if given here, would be -2.3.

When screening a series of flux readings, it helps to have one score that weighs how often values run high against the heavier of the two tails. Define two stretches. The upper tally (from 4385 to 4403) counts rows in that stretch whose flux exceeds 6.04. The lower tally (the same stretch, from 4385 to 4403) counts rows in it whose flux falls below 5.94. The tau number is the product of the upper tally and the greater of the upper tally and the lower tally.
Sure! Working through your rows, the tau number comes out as 25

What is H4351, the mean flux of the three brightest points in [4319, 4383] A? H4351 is 6.24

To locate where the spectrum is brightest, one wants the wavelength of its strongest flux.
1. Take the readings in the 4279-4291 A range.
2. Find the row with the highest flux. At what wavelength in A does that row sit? 4280.0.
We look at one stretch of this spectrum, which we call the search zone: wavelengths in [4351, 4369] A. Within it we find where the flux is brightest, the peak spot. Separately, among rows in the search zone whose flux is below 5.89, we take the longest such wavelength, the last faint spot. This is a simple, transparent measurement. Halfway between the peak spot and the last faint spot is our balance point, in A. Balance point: 4357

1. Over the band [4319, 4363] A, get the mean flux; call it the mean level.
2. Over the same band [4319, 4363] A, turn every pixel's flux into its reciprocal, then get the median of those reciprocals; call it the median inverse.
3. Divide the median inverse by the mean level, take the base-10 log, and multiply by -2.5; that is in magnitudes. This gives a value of 3.791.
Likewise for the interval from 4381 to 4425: 3.902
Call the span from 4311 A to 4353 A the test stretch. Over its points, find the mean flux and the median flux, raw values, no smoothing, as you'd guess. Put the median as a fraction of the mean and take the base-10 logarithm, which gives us 0.020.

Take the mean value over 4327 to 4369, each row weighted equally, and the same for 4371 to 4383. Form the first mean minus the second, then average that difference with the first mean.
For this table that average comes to 2.61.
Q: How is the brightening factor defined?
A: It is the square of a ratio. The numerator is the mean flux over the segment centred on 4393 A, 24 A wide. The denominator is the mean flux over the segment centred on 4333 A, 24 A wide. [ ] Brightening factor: 1.27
